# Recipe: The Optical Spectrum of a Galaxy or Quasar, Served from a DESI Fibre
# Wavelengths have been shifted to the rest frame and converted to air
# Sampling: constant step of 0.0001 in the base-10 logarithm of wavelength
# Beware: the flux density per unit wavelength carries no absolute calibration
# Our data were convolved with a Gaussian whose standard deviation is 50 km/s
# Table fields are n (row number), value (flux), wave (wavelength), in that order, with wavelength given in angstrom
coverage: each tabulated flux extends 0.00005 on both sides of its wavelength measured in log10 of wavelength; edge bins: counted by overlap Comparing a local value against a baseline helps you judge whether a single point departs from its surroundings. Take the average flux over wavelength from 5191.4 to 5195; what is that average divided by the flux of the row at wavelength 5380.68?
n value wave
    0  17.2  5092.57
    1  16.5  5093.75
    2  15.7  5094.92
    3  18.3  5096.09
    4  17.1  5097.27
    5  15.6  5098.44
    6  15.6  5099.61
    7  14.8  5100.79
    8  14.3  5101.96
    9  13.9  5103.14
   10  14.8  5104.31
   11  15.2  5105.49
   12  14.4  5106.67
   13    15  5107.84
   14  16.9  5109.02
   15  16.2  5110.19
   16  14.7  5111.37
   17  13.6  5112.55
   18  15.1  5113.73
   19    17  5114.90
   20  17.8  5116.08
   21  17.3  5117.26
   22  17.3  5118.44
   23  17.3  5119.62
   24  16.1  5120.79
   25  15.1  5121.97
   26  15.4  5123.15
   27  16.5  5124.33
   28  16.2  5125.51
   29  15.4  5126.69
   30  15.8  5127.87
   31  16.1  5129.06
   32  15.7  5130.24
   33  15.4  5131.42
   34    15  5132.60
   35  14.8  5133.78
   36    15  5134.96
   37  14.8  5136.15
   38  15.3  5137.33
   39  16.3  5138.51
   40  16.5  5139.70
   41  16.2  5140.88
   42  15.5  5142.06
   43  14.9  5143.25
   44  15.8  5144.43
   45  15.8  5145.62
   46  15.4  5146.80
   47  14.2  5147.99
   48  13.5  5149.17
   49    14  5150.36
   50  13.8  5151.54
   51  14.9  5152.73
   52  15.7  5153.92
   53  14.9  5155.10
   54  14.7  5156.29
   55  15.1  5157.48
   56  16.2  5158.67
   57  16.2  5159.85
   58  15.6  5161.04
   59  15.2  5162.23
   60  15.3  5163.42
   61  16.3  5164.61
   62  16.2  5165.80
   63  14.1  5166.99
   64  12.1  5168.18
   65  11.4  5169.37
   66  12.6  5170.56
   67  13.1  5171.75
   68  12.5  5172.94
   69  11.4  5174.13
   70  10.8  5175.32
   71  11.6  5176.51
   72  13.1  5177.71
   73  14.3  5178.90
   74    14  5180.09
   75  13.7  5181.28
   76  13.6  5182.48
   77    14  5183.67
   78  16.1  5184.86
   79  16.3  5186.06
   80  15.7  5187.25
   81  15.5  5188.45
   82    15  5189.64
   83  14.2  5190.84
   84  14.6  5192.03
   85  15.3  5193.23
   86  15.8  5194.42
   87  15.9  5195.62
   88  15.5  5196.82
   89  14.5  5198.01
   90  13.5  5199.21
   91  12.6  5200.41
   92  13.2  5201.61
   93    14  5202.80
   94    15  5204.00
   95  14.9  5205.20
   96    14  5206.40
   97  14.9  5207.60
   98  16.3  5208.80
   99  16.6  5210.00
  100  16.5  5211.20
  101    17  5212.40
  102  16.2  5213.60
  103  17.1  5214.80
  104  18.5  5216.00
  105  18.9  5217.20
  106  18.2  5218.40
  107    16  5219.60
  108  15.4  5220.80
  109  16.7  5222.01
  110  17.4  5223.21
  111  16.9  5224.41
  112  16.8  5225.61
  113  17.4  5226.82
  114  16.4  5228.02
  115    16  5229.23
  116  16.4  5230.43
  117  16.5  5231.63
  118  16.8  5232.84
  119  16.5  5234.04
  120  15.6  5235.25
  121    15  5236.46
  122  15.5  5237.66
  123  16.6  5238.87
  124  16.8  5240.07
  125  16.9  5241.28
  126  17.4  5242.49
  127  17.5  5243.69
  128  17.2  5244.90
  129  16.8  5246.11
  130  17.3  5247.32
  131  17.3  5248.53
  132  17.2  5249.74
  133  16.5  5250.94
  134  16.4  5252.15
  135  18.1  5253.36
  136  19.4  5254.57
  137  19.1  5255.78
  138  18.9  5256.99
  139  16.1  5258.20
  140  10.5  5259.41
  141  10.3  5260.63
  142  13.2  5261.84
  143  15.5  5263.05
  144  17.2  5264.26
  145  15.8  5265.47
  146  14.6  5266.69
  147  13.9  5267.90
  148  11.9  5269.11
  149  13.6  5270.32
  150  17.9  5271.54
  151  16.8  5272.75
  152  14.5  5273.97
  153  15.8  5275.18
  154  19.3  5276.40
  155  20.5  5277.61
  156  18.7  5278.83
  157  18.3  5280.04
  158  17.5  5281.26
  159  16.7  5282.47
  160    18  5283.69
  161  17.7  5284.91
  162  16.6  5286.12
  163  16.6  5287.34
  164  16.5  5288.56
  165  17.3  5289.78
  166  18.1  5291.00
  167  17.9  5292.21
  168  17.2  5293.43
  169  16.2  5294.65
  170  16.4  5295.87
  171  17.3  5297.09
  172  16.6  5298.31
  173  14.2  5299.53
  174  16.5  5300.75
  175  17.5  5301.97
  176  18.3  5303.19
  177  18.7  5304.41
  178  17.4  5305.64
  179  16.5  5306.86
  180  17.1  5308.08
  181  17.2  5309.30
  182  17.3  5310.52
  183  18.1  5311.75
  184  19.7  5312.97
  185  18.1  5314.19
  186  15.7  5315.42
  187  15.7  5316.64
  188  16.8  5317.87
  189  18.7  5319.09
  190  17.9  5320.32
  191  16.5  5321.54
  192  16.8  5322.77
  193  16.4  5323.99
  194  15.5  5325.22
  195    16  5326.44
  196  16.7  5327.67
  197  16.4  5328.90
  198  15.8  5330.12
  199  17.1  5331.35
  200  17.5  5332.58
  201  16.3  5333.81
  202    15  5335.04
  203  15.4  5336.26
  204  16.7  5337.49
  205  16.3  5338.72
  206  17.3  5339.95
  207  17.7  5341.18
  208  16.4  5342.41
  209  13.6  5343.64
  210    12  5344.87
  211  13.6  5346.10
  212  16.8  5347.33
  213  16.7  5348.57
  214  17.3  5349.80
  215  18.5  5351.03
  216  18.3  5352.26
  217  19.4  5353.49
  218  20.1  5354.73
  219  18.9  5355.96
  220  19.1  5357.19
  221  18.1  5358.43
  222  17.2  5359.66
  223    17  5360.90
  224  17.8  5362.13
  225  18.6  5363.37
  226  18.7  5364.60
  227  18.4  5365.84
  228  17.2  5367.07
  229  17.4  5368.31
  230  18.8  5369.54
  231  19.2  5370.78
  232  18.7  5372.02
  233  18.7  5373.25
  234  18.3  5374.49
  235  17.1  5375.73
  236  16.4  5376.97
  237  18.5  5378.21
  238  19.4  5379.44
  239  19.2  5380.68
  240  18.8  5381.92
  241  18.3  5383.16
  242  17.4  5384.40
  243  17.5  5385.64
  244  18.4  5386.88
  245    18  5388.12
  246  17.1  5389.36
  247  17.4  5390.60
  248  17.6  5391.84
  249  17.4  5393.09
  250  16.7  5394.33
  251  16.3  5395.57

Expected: 0.79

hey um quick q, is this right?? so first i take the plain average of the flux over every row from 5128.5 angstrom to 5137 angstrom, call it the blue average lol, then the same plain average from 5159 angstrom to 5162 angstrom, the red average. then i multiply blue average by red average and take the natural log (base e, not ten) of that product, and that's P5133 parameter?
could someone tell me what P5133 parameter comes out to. 5.49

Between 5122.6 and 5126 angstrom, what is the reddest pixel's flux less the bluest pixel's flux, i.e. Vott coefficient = 1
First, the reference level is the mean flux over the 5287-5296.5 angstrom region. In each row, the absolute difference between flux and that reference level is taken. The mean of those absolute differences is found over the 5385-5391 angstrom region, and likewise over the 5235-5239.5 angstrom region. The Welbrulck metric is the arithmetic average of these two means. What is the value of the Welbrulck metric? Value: 1.0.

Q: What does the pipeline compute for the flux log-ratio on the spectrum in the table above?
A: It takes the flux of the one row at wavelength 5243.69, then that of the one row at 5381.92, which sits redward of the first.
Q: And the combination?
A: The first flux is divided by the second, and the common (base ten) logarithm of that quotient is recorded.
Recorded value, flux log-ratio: -0.031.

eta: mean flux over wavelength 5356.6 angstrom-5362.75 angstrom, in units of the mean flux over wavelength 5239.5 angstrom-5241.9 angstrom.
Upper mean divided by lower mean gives 1.06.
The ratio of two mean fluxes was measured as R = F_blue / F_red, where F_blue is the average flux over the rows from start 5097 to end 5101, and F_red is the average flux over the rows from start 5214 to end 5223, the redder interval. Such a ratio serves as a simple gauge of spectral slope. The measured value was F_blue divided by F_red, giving 0.91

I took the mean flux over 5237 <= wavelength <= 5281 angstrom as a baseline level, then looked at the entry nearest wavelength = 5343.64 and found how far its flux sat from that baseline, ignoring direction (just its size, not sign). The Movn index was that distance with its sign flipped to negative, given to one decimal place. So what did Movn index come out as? -2.8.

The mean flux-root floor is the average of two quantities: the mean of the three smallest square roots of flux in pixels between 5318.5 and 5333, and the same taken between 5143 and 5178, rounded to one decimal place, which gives 3.7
